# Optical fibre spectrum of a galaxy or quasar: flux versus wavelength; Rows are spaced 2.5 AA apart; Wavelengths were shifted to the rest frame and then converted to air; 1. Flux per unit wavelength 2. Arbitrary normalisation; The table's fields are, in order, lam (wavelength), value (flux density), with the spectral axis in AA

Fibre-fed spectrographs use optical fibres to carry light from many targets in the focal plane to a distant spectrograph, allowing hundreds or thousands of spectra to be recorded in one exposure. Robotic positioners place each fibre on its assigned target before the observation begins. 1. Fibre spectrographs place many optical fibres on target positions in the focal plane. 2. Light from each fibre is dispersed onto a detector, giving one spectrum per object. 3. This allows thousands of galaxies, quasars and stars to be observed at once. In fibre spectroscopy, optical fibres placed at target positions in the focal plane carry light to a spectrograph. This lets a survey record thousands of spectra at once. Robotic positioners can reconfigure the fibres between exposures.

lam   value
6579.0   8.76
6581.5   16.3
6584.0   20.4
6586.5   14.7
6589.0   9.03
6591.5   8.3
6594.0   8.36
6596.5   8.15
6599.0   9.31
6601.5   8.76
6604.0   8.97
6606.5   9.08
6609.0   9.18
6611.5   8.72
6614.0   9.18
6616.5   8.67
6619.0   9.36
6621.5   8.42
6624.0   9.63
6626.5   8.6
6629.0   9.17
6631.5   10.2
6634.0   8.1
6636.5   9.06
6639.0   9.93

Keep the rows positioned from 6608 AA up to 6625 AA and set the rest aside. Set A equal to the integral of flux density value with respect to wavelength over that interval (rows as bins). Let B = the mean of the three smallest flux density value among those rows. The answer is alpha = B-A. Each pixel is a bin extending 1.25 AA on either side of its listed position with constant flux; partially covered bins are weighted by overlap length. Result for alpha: -145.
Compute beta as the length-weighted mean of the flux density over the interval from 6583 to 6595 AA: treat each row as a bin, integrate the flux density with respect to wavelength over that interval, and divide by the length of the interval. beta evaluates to 12.1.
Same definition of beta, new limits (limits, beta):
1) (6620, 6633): 9.2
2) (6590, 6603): 8.6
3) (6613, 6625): 9.0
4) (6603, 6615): 9.0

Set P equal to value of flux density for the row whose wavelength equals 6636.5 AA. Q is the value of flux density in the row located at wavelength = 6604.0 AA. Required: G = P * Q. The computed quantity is 81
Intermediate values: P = 9.06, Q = 8.97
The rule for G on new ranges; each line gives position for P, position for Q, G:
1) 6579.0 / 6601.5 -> 77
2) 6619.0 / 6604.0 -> 84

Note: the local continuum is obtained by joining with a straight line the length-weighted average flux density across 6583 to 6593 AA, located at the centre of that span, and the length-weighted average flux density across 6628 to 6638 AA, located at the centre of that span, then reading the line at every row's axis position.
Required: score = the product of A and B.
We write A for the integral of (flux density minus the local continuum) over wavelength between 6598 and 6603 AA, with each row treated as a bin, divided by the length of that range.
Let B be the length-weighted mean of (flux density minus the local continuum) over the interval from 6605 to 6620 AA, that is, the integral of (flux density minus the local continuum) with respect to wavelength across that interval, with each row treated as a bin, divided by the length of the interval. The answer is 5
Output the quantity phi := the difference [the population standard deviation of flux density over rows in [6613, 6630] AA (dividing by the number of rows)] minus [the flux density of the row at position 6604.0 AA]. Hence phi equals -8.6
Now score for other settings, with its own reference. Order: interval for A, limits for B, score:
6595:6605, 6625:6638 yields 1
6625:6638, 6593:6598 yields 1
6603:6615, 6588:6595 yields 8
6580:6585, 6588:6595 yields -18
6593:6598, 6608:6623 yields 6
